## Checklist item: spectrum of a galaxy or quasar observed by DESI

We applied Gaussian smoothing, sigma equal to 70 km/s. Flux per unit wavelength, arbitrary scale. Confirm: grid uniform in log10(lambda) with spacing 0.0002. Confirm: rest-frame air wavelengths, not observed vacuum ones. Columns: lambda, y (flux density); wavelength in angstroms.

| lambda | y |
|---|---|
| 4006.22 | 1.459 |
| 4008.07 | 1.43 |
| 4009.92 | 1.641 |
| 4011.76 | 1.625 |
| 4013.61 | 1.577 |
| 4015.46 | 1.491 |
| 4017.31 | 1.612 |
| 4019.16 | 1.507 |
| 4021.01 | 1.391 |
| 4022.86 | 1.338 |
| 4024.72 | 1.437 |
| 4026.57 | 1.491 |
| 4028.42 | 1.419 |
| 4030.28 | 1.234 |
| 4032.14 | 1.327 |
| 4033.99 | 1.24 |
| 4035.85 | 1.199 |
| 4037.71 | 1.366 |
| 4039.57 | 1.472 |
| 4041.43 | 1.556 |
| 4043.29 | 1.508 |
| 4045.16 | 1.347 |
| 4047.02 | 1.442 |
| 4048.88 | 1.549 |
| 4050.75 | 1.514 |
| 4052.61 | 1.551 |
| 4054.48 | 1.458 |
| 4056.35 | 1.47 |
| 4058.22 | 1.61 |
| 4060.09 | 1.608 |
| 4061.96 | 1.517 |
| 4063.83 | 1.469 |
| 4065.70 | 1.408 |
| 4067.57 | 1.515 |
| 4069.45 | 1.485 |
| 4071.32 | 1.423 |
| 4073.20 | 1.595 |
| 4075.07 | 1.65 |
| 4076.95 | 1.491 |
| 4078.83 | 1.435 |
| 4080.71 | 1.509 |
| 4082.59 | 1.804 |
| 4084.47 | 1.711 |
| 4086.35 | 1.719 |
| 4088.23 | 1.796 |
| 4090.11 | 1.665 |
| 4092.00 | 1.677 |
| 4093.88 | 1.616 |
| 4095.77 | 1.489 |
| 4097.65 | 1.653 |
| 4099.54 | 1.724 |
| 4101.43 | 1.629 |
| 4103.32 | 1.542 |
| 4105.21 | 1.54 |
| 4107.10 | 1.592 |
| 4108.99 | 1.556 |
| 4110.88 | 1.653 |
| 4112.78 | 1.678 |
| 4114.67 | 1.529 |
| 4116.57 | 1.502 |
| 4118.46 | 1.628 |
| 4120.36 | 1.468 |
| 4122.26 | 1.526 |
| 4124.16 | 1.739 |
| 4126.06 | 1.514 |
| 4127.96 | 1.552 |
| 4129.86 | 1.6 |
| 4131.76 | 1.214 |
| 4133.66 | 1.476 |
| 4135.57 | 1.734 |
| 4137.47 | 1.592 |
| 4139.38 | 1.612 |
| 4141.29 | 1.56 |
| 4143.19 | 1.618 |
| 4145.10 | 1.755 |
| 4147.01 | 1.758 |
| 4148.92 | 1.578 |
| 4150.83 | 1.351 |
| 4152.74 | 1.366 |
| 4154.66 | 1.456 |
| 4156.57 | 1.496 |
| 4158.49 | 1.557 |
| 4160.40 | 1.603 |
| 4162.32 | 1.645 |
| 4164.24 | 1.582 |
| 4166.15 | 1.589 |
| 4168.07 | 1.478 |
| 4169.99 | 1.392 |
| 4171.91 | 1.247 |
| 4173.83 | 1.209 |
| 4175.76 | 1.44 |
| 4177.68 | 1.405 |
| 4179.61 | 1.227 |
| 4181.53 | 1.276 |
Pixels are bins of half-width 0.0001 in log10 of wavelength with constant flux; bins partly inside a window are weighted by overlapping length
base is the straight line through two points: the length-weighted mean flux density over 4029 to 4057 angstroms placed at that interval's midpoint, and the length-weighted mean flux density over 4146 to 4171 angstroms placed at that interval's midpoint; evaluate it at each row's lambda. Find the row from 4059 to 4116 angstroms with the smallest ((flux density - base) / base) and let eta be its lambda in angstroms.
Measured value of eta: 4065.70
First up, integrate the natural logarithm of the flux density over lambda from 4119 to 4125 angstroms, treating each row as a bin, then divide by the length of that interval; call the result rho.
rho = 0.453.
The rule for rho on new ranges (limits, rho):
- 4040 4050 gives 0.391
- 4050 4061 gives 0.428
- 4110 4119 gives 0.467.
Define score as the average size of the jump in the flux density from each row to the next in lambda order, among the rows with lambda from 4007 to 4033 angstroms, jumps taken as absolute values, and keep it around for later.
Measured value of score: 0.097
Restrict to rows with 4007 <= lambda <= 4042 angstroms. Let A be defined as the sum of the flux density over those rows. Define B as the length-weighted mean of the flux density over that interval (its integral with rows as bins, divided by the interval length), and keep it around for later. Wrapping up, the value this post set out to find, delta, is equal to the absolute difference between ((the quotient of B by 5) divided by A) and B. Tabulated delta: 1.43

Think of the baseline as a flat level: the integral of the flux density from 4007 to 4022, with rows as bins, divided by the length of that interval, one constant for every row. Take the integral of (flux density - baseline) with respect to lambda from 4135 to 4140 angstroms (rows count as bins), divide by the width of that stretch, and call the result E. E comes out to 0.11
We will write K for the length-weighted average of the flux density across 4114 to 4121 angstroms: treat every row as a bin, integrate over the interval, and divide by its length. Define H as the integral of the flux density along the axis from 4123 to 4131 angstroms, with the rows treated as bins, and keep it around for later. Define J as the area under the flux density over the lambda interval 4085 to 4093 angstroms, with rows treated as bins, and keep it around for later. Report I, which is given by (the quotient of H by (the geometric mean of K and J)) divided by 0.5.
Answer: 5.55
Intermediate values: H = 12.7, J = 13.7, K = 1.53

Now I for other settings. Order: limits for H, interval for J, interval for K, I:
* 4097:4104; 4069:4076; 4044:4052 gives 5.76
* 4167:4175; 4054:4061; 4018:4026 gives 5.45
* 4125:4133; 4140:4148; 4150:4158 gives 5.41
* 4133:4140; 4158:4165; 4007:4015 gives 5.38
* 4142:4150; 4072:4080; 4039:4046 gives 6.28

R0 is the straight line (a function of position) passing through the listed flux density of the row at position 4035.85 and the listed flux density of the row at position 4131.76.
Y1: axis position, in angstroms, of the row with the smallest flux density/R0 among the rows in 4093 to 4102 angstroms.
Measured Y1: 4095.77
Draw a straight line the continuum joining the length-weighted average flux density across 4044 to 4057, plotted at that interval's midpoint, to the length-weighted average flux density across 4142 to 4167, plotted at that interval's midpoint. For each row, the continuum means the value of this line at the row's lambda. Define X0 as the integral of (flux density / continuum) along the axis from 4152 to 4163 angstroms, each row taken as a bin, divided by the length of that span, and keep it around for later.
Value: 0.97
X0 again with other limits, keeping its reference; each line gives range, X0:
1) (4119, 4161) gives 1.00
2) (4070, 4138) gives 1.04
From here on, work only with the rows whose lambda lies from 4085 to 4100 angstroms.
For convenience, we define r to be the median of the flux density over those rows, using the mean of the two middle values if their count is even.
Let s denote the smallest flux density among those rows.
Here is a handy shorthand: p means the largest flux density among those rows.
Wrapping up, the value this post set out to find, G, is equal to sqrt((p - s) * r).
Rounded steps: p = 1.796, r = 1.67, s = 1.489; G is 0.72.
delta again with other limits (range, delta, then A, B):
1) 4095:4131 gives 1.57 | 30.1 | 1.58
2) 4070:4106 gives 1.60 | 30.7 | 1.61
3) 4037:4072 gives 1.48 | 28.3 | 1.49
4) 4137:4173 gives 1.53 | 29.2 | 1.54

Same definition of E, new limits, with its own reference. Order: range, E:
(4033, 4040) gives -0.22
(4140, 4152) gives 0.07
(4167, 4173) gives -0.16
